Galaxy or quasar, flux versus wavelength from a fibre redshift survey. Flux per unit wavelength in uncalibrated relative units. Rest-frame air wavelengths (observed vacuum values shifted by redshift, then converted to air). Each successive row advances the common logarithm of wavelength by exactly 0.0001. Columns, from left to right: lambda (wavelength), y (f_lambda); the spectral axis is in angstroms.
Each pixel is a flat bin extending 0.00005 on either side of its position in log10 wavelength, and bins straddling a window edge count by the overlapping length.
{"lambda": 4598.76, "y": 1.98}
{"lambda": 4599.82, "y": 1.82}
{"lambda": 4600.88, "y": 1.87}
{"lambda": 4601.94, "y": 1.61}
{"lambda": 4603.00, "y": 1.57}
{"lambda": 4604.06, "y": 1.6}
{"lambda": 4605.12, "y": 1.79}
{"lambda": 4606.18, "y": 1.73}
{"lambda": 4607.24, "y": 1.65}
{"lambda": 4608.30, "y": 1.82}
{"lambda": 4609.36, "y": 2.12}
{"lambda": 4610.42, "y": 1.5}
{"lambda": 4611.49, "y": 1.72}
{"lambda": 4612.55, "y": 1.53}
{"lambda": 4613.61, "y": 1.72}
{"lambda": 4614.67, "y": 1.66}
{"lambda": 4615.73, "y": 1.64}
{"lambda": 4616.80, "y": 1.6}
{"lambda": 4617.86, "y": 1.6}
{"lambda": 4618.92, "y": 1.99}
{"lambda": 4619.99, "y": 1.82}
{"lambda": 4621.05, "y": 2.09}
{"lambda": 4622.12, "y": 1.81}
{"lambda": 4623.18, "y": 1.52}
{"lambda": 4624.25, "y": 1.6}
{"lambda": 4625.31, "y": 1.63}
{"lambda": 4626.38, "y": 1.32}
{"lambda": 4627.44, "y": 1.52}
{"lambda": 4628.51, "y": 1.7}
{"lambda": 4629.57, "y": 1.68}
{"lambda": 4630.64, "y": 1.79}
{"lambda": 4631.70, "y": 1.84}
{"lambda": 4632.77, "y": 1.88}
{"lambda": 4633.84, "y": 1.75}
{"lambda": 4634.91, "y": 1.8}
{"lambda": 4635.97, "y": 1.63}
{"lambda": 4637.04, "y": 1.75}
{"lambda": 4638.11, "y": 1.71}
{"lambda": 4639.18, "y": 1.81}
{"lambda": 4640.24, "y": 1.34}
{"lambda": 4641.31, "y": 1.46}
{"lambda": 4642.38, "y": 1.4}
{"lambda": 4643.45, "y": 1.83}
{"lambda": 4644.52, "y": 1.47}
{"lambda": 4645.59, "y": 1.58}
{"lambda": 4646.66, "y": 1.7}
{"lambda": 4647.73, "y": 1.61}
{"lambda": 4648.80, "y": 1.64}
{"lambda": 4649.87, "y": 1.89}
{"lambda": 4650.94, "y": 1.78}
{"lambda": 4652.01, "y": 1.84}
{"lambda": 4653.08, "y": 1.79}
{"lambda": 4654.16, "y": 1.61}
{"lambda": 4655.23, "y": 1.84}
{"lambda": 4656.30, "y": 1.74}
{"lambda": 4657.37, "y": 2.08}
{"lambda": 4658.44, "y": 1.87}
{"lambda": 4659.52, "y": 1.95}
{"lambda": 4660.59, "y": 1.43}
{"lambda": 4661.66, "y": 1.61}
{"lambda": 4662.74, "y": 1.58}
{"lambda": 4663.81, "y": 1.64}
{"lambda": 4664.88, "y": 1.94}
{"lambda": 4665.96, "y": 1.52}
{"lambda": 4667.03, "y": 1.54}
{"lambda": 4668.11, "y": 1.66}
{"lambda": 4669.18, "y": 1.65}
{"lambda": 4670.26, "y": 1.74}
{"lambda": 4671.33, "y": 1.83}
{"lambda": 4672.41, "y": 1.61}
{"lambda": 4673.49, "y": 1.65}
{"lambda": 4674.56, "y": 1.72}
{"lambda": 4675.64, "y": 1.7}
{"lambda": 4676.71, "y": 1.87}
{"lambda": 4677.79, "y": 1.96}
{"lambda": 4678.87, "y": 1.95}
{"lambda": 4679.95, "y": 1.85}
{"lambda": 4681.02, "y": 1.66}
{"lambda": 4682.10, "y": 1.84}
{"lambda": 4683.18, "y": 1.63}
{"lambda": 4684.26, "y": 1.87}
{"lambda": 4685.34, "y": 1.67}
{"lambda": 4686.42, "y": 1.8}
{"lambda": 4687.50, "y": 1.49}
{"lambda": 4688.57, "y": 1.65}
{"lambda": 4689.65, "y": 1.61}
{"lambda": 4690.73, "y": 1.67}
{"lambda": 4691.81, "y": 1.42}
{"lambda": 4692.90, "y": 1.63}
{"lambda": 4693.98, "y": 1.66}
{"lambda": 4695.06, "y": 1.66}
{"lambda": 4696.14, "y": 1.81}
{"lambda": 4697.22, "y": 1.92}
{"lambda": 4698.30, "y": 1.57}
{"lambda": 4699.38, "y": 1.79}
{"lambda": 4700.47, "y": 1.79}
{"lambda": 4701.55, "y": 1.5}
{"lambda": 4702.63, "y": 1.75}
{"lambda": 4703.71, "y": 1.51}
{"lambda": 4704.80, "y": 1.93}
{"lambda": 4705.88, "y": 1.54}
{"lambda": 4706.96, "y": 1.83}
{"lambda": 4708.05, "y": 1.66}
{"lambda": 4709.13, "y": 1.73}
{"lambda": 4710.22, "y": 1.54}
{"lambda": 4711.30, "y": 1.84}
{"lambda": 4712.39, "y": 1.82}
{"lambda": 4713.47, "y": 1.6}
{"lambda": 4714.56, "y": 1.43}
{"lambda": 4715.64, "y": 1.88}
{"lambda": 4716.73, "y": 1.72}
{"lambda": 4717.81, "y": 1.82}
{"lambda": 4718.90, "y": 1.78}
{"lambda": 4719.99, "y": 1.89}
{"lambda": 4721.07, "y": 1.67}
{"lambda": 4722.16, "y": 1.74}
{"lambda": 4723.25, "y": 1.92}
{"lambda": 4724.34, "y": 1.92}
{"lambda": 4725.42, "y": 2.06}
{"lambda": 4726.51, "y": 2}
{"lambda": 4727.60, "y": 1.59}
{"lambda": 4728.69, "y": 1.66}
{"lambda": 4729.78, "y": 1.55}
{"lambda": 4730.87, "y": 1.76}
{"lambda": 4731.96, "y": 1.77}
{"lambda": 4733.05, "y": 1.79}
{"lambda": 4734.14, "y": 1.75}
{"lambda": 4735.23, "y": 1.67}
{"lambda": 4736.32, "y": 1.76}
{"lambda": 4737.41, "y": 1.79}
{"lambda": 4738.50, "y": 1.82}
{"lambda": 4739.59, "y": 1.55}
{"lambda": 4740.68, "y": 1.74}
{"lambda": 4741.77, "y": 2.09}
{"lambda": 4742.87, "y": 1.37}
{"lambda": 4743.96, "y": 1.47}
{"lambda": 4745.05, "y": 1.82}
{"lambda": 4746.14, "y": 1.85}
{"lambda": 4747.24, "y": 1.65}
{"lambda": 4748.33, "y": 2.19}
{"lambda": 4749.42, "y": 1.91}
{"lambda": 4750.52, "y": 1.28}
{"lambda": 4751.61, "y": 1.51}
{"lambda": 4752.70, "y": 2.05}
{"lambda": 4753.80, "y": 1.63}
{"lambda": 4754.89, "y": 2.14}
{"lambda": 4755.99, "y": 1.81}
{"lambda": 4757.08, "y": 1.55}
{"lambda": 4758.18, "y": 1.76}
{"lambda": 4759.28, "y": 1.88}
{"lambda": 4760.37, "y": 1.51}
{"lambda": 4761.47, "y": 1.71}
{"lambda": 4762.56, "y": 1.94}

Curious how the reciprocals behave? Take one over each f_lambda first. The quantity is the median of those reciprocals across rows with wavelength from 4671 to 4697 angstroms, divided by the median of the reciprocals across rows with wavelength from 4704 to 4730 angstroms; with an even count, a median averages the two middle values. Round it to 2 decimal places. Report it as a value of 1.05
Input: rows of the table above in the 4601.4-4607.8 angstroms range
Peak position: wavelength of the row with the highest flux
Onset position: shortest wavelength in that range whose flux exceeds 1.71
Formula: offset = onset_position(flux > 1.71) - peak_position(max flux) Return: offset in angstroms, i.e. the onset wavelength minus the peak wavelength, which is 0.0 angstroms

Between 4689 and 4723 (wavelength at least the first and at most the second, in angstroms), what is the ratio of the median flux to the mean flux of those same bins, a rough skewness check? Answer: 1.01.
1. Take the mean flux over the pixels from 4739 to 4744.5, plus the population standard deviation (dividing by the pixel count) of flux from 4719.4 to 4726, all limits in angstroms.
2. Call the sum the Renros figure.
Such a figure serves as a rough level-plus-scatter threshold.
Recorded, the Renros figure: 1.77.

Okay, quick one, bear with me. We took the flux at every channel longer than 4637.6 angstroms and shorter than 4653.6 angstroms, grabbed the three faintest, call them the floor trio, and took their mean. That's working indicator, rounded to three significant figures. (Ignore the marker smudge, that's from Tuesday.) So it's 1.40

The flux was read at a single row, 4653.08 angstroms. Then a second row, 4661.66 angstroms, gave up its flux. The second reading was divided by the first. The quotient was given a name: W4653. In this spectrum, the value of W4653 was 0.90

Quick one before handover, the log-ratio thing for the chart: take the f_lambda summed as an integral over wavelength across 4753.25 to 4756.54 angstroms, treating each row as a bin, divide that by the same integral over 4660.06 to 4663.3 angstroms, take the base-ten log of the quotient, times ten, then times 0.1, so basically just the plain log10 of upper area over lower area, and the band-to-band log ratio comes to 0.09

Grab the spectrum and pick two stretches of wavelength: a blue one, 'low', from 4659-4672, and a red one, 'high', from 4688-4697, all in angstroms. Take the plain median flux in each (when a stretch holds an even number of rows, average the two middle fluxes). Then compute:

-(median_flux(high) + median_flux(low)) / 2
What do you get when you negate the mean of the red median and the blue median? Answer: -1.65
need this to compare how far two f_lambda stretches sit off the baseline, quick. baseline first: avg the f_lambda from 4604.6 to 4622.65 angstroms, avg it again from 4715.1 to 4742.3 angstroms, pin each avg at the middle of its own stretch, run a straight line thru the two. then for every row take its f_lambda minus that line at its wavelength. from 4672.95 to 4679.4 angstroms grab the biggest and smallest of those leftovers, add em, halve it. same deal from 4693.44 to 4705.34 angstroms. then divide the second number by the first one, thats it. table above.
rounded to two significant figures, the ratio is -1.9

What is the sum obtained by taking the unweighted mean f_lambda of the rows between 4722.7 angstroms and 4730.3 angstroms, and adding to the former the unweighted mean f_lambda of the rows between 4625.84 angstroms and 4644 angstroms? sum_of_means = 3.47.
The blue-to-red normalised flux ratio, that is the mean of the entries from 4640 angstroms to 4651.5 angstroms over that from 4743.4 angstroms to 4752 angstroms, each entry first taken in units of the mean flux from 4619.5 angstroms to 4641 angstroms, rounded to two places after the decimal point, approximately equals 0.94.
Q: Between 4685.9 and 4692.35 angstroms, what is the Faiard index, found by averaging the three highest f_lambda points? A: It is 1.71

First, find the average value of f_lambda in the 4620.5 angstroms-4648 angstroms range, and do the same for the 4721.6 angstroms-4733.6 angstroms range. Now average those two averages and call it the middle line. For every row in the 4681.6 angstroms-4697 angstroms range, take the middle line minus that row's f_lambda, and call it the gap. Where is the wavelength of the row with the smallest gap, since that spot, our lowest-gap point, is 4684.26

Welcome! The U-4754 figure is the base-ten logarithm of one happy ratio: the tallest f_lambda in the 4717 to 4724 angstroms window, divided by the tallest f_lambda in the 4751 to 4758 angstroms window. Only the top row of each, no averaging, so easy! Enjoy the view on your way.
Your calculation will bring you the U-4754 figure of -0.05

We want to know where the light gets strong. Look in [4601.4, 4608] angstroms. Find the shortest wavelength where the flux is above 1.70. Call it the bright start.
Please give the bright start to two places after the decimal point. 4605.12 angstroms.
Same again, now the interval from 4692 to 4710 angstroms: 4696.14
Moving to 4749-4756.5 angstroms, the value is 4749.42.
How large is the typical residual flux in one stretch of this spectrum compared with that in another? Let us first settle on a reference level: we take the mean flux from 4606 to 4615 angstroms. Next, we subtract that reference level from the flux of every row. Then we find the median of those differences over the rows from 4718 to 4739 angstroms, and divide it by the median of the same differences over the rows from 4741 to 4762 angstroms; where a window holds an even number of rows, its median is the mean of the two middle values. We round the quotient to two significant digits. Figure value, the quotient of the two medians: 1.2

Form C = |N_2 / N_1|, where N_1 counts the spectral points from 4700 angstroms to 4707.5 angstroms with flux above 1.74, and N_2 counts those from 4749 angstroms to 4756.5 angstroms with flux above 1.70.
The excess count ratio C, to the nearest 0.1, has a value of 1.0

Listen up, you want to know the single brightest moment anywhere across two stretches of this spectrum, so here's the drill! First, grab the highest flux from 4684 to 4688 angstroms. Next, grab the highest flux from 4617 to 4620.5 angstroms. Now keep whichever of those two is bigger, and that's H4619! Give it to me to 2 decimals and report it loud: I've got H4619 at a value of 1.99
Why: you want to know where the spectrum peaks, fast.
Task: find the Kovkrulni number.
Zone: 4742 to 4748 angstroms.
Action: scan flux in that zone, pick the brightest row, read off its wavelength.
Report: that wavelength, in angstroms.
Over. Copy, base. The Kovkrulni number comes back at 4746.14 angstroms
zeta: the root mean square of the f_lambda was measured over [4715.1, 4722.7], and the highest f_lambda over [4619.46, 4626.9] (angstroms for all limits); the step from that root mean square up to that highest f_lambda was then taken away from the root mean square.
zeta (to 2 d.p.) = 1.48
